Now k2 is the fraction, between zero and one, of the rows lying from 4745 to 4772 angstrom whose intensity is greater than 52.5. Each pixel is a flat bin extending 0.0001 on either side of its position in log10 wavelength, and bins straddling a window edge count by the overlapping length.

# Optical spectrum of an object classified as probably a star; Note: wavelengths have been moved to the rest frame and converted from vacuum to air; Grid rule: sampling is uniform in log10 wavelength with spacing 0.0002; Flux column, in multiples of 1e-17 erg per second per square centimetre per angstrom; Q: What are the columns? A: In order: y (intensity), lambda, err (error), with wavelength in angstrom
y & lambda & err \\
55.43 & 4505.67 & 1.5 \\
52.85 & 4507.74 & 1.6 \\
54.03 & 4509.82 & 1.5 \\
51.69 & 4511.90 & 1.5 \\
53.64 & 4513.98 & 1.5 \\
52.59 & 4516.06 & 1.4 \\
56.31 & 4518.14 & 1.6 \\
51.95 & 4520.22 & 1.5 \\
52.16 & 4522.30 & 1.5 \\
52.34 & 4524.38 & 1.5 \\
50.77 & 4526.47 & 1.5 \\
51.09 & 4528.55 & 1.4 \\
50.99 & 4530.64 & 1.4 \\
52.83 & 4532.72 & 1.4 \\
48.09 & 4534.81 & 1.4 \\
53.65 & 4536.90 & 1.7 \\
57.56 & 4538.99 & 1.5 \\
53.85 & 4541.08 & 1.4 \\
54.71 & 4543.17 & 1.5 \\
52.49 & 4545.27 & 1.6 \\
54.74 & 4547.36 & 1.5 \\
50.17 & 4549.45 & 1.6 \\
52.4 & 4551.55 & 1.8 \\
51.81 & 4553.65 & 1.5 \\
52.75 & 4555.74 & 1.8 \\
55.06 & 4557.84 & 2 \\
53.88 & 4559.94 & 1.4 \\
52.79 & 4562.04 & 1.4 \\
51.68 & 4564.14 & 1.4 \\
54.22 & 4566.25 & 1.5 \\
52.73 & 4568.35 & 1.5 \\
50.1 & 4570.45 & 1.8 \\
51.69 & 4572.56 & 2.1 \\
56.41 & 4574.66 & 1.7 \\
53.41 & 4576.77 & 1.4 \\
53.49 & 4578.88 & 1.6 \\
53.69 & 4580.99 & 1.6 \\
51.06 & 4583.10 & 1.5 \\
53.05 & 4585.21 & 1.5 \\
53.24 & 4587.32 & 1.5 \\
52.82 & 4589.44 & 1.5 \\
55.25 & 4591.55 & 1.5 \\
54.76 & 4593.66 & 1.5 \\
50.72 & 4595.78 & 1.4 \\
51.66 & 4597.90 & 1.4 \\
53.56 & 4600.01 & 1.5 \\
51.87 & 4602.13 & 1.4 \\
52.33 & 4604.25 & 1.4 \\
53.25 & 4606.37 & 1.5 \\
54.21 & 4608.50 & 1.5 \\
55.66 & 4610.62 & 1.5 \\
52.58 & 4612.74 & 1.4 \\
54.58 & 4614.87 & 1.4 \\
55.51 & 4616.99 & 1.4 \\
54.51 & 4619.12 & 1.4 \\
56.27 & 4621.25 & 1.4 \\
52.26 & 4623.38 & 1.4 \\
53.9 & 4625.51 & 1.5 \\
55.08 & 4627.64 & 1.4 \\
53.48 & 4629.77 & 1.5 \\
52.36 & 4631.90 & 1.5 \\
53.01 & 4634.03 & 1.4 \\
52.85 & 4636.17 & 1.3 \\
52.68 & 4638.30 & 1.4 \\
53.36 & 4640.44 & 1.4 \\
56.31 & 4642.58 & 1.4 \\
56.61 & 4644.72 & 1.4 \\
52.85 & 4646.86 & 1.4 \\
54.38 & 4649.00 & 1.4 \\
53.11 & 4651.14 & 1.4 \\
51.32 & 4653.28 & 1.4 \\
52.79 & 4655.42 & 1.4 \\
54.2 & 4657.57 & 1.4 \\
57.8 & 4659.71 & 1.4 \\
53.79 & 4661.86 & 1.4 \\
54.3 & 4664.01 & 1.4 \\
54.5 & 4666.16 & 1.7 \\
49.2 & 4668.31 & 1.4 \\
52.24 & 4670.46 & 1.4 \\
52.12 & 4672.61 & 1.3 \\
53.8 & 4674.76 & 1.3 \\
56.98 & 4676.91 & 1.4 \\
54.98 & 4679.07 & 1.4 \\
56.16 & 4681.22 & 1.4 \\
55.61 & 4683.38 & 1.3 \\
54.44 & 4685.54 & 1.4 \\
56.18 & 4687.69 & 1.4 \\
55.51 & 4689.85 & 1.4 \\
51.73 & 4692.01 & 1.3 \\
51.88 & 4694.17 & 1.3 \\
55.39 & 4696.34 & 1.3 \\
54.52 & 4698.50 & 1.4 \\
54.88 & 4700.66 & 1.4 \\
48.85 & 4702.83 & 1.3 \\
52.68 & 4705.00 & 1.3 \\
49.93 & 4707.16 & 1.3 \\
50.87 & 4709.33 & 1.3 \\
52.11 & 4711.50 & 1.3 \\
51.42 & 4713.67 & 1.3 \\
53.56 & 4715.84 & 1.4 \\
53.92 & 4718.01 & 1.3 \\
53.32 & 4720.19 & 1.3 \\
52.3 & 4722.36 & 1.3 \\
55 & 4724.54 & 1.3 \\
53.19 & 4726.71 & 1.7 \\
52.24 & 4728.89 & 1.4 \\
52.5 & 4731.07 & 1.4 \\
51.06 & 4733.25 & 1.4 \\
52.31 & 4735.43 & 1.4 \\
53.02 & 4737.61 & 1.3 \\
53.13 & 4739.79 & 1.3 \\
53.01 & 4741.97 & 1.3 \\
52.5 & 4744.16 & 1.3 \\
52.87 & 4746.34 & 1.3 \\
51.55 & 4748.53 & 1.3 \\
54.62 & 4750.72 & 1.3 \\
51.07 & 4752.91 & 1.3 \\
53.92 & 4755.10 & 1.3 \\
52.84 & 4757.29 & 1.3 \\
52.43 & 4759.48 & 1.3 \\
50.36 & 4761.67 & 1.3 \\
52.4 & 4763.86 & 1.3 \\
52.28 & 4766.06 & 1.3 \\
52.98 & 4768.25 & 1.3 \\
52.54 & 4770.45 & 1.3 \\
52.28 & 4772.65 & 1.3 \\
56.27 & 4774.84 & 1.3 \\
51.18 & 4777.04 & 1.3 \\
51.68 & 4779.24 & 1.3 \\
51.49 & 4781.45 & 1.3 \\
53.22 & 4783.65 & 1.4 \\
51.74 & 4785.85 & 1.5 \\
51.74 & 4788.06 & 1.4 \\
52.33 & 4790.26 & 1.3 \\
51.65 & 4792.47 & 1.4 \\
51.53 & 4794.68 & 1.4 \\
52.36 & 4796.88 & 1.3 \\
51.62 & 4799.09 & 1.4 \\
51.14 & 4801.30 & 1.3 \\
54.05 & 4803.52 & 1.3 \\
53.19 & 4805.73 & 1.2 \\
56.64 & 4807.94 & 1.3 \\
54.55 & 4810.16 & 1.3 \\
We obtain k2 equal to 0.50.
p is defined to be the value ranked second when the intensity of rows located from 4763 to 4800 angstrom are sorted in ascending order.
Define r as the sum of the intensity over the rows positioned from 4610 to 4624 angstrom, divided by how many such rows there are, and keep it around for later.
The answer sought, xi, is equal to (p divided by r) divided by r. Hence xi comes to 0.0173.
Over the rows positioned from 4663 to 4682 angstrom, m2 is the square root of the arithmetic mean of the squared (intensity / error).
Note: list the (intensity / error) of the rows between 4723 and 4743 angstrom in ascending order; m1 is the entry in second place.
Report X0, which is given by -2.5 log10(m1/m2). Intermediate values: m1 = 36.5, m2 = 38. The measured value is 0.06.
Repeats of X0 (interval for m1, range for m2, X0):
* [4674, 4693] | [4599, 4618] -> -0.06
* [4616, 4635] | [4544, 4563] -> -0.08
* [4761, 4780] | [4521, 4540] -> -0.11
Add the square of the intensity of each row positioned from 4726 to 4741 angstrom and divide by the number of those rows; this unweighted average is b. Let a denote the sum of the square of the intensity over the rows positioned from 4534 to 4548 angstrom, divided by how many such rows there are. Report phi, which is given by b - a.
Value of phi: -122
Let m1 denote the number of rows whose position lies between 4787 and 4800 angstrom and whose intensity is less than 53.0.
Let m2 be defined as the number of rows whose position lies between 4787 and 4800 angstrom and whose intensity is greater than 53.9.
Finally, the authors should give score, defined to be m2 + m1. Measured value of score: 6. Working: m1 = 6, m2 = 0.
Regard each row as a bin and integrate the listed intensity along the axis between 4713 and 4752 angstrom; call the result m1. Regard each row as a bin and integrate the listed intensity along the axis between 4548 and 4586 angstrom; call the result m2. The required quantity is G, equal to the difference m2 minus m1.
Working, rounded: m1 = 2062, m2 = 2007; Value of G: -54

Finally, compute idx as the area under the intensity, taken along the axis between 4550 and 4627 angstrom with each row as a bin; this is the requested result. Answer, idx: 4104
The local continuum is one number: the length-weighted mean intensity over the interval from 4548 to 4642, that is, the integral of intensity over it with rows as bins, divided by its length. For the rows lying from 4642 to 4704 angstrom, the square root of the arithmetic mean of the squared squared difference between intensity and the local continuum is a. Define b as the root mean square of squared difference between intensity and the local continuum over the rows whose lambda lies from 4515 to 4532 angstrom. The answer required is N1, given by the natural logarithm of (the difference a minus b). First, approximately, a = 7.8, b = 4.7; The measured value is 1.1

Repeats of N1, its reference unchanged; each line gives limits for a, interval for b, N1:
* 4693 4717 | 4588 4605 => 1.4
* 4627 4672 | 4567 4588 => 0.7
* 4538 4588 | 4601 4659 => 0.4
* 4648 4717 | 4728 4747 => 1.7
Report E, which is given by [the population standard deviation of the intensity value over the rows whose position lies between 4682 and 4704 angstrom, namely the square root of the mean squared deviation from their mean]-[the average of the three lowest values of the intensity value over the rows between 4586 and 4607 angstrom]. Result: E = -49.2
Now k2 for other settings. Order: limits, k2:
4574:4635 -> 0.76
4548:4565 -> 0.50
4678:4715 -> 0.59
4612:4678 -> 0.81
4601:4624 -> 0.73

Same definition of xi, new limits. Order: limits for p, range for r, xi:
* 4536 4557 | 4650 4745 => 0.0183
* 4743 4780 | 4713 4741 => 0.0183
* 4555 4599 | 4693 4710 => 0.0185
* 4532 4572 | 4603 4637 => 0.0173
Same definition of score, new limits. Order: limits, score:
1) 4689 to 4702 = 6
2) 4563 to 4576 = 6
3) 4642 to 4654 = 5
